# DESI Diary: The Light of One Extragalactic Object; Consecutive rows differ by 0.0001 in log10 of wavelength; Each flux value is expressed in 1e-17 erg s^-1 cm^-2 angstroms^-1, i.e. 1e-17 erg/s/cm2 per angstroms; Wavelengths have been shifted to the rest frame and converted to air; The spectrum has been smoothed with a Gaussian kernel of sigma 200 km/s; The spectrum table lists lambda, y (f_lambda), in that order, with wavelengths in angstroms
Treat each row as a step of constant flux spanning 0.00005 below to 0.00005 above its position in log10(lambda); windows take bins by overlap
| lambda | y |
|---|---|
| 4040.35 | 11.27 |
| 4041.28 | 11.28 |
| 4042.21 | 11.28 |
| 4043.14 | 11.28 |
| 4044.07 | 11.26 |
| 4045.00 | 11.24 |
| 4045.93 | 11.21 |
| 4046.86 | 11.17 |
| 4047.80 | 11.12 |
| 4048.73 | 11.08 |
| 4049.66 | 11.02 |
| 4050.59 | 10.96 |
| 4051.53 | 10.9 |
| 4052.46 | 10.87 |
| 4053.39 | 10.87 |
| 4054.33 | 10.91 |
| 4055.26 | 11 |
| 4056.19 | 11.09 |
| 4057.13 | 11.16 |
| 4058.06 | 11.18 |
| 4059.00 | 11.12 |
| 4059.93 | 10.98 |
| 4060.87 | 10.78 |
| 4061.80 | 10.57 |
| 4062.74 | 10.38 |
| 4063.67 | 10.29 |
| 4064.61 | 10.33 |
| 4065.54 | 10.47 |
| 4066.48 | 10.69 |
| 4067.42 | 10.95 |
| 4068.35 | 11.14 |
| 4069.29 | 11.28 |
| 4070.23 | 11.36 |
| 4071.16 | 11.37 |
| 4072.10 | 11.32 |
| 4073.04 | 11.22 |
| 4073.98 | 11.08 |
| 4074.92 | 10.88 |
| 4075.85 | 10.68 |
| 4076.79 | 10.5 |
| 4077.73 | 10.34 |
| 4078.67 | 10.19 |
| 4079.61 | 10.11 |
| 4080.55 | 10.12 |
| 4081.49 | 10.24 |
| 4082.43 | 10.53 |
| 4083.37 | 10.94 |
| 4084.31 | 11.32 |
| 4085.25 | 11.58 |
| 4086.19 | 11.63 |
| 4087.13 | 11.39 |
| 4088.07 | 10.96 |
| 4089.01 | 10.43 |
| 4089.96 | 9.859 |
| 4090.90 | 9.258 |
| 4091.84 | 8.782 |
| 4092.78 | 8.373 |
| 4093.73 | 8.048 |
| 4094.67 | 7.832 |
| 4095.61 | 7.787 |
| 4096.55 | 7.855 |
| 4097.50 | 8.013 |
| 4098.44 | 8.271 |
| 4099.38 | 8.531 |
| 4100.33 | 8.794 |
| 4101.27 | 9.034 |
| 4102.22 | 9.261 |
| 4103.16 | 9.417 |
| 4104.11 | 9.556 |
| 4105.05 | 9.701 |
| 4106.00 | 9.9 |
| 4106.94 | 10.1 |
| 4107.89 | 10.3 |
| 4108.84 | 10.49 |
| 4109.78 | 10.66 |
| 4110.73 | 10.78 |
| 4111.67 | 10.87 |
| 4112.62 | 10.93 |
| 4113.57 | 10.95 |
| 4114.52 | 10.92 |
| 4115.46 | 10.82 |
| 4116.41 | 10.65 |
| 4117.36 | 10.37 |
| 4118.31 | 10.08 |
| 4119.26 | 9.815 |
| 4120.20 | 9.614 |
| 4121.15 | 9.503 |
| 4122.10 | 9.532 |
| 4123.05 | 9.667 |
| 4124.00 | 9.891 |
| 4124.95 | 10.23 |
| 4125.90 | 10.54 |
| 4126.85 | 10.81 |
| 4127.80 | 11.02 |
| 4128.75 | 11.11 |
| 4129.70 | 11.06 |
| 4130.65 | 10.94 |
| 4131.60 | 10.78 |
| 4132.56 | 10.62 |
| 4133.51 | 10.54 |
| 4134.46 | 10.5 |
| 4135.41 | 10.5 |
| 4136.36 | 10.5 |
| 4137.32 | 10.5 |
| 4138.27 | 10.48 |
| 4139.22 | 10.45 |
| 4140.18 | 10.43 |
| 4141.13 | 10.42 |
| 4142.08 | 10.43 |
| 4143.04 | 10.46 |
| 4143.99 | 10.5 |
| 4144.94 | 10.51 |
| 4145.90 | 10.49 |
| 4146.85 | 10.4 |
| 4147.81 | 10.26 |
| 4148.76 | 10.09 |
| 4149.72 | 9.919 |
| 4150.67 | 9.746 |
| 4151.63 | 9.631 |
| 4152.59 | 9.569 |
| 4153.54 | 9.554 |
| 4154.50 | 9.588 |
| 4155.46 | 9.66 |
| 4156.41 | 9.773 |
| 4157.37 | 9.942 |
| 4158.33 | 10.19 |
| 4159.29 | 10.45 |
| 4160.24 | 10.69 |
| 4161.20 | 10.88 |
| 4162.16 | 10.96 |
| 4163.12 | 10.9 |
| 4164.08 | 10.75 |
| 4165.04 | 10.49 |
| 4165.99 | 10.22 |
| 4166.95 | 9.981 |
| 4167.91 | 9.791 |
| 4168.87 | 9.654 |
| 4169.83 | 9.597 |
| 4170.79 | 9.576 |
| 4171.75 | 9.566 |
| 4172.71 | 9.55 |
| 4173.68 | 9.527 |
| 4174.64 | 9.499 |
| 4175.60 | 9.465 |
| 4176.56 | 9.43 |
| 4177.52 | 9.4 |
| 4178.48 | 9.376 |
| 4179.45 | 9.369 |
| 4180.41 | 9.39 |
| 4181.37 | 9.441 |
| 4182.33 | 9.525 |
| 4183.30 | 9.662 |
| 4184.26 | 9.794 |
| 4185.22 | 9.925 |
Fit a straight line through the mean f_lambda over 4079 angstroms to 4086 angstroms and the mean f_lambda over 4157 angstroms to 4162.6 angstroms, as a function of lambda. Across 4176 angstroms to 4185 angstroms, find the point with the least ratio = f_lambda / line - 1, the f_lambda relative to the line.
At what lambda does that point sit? 4179.45 angstroms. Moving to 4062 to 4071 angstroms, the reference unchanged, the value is 4063.67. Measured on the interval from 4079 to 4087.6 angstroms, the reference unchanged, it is 4079.61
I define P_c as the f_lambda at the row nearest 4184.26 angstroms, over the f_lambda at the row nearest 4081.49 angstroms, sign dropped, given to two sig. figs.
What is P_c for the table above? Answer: 0.96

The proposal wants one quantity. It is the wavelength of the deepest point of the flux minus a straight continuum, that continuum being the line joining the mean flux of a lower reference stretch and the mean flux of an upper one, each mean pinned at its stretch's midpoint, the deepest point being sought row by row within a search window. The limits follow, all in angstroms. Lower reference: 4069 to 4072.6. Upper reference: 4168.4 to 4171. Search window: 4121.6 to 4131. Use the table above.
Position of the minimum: 4122.10 angstroms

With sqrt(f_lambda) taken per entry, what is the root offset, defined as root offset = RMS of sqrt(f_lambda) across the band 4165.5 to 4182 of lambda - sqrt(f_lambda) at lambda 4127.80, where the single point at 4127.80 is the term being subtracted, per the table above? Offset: -0.22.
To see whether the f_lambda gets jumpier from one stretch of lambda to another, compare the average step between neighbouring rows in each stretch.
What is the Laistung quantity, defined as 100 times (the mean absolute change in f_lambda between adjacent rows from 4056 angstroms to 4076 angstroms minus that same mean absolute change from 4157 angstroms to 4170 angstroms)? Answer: -5.2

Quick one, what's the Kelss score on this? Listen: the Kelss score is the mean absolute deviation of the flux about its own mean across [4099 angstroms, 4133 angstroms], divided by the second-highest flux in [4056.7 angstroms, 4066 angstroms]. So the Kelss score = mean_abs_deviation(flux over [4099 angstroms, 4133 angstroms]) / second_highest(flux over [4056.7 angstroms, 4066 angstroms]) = 0.054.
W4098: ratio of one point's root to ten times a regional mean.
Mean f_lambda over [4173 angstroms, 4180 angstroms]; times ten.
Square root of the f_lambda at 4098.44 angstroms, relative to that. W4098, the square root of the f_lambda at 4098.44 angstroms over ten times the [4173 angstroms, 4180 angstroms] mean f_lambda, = 0.0305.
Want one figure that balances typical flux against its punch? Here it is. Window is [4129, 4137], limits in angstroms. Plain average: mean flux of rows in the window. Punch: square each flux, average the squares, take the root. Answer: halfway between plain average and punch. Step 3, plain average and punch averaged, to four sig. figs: 10.68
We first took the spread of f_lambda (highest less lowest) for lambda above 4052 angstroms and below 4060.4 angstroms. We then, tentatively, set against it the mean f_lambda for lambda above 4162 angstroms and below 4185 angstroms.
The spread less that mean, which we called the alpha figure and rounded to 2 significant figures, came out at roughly -9.5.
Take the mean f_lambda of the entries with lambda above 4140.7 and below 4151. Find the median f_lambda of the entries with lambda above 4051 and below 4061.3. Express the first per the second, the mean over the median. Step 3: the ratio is 0.94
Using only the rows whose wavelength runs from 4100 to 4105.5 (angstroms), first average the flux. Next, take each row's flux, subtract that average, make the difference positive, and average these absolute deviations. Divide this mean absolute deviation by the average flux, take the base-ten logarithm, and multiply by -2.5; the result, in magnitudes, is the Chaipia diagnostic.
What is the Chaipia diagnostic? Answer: 3.9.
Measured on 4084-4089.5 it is 3.8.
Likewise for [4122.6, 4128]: 3.5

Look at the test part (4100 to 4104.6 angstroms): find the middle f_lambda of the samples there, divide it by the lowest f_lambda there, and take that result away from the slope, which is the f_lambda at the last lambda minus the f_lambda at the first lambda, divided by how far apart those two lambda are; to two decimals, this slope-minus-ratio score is -0.85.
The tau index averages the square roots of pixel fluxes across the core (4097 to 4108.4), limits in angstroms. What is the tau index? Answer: 3.04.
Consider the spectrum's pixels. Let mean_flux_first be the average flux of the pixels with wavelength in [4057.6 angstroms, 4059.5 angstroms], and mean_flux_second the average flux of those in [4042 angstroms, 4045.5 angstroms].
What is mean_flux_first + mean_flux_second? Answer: 22.4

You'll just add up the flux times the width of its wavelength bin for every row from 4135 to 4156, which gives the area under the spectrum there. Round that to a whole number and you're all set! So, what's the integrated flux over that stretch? 214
